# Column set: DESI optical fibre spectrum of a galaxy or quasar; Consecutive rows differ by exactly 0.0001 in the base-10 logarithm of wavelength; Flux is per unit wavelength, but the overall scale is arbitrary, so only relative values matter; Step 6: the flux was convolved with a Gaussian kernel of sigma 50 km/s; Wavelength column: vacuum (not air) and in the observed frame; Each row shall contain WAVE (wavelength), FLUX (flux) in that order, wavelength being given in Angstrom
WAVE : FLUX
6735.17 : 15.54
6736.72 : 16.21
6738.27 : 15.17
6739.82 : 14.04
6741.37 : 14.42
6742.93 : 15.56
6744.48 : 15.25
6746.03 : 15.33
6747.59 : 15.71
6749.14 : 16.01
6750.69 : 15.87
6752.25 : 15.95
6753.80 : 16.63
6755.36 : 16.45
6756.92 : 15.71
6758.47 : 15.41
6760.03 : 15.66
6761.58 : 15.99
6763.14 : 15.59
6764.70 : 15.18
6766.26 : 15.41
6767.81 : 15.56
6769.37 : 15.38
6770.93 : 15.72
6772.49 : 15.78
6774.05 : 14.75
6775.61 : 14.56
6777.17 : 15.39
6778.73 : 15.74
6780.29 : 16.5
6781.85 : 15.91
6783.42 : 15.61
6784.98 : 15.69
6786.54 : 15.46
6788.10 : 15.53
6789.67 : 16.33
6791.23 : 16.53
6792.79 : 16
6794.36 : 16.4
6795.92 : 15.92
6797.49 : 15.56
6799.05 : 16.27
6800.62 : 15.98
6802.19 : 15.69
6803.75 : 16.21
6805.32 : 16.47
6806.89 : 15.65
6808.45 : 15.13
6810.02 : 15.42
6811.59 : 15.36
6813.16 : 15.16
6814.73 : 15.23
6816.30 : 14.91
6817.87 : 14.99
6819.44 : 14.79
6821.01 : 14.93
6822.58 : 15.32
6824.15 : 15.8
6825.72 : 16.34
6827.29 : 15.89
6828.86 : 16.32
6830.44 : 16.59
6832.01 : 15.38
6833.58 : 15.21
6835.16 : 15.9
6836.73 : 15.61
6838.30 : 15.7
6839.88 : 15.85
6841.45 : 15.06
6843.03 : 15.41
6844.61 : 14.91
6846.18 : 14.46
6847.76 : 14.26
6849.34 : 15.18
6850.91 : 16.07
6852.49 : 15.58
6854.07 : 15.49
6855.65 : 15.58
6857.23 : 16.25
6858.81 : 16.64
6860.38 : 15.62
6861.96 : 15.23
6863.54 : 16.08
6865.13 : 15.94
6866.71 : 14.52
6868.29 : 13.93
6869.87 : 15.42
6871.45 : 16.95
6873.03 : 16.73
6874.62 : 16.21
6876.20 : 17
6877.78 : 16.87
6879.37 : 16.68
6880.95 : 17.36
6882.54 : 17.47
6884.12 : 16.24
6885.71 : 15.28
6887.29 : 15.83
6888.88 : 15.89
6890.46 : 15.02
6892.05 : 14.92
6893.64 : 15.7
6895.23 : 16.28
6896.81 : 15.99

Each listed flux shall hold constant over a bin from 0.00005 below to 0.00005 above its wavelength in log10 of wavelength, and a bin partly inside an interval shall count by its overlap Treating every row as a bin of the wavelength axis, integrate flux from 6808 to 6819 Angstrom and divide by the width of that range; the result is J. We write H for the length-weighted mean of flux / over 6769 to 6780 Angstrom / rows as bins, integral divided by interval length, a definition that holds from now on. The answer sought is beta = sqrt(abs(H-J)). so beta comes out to 0.5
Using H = 15.38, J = 15.2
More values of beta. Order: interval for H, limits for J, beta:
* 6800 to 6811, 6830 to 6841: 0.3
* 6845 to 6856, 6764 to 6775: 0.4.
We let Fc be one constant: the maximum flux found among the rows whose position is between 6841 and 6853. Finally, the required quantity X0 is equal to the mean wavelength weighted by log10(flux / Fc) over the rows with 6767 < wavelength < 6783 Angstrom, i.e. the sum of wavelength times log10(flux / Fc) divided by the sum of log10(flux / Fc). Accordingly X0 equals 6773.5 Angstrom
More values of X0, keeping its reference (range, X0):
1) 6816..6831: 6817.8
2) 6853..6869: 6864.9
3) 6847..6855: 6849.7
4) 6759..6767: 6764.0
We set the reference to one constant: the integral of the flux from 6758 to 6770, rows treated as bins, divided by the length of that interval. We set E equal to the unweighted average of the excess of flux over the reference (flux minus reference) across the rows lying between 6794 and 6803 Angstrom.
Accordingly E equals 0.44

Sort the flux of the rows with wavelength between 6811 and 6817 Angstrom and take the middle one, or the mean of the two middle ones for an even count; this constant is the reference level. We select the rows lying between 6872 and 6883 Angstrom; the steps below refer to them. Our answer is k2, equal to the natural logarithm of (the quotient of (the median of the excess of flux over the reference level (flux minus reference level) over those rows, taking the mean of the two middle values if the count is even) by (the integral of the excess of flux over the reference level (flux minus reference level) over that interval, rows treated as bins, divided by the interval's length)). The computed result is -0.01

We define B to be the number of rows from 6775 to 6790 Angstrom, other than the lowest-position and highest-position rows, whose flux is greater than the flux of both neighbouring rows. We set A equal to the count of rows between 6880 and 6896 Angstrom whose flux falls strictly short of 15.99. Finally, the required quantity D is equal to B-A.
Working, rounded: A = 6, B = 2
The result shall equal -4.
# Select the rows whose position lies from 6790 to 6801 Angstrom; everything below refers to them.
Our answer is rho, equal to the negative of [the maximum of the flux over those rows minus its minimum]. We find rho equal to -1.0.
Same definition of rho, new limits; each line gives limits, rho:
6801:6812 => -1.3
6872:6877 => -0.8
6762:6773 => -0.6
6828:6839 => -1.4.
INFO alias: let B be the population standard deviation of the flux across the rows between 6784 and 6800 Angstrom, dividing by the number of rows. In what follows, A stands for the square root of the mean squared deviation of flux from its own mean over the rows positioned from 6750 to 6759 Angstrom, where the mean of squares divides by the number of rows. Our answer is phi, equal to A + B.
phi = 0.80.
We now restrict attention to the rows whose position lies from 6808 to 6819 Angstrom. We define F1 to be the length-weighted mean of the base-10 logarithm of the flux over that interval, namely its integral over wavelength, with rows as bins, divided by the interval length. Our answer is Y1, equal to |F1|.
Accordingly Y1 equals 1.18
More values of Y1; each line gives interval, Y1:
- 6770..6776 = 1.18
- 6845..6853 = 1.18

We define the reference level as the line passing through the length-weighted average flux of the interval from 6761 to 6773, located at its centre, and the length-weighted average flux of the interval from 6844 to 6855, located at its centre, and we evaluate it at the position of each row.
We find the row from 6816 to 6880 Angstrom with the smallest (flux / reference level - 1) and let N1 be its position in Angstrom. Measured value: 6868.29 Angstrom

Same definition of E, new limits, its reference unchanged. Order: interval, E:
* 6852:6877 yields 0.29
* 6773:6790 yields 0.06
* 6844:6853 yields -0.45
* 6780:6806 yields 0.47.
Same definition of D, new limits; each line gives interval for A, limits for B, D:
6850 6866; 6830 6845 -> -3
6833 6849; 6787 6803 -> -7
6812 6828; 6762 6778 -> -7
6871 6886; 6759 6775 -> 2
